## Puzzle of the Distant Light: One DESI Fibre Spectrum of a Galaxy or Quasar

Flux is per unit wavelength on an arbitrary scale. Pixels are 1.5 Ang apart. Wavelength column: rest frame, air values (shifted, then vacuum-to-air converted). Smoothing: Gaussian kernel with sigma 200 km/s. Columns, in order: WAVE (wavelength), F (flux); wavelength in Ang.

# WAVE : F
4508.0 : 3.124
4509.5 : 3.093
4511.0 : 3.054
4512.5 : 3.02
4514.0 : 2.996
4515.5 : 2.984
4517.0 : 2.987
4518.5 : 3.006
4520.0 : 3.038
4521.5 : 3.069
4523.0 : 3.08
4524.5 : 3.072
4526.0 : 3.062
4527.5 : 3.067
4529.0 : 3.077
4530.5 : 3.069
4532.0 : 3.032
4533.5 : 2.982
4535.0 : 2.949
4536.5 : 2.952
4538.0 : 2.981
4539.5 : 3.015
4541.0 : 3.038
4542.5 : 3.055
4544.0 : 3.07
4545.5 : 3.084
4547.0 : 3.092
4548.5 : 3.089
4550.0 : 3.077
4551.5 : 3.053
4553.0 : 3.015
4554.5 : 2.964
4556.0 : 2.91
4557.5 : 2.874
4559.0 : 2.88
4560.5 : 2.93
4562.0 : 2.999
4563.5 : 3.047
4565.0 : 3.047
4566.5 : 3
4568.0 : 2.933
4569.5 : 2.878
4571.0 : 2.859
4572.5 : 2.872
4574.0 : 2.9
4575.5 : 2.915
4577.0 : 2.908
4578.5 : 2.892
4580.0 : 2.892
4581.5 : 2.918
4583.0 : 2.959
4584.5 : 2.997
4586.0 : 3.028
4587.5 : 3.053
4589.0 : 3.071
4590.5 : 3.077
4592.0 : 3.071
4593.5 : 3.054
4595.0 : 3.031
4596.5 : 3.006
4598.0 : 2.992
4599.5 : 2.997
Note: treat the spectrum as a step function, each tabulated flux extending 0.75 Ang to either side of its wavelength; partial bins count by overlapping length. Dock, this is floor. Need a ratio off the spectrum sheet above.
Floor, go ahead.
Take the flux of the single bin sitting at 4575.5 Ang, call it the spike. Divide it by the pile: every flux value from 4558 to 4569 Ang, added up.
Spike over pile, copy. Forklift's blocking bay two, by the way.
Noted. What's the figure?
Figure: 0.14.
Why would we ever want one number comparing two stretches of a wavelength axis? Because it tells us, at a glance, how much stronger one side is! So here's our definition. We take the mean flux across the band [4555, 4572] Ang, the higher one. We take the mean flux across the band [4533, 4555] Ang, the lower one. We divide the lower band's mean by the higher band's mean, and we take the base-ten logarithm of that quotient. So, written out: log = 0.013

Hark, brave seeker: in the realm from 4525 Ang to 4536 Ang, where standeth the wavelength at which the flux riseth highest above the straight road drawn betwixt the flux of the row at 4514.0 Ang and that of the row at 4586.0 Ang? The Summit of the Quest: 4529.0 Ang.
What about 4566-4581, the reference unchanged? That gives 4566.5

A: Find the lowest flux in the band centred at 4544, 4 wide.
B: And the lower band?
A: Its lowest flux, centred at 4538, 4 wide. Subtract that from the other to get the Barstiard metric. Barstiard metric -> 0.10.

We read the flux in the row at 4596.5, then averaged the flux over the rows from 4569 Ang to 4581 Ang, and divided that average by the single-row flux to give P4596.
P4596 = 0.96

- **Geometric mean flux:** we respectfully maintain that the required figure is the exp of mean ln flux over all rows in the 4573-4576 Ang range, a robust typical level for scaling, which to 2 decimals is 2.91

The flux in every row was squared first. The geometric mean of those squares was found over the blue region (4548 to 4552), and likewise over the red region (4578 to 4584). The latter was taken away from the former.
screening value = 0.9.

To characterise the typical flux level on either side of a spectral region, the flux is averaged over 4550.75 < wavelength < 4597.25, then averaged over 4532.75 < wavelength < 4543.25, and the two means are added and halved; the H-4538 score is 2.98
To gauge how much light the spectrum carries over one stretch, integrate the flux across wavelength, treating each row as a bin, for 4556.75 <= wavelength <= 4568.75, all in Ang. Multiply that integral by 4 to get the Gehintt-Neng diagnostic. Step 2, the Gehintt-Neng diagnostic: 142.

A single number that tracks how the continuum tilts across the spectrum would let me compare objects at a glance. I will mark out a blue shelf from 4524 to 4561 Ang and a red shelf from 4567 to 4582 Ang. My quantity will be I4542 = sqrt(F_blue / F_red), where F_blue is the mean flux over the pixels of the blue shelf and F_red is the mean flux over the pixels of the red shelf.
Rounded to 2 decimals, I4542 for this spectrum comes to 1.02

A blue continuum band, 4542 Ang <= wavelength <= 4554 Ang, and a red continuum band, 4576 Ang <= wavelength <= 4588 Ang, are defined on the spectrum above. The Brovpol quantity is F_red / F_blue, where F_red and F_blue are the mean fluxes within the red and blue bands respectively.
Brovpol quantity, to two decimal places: 0.96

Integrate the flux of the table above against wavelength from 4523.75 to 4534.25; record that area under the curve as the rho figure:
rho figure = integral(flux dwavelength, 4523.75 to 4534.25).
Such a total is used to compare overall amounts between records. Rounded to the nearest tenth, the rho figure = 32.0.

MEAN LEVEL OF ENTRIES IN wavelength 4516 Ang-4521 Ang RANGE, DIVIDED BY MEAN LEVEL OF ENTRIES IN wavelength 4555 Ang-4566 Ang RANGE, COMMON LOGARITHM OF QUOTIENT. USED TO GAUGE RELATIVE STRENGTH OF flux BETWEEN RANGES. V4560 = 0.008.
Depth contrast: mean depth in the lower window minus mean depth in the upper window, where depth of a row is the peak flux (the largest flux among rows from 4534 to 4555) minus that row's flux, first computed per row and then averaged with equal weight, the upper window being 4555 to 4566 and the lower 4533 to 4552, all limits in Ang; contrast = -0.08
